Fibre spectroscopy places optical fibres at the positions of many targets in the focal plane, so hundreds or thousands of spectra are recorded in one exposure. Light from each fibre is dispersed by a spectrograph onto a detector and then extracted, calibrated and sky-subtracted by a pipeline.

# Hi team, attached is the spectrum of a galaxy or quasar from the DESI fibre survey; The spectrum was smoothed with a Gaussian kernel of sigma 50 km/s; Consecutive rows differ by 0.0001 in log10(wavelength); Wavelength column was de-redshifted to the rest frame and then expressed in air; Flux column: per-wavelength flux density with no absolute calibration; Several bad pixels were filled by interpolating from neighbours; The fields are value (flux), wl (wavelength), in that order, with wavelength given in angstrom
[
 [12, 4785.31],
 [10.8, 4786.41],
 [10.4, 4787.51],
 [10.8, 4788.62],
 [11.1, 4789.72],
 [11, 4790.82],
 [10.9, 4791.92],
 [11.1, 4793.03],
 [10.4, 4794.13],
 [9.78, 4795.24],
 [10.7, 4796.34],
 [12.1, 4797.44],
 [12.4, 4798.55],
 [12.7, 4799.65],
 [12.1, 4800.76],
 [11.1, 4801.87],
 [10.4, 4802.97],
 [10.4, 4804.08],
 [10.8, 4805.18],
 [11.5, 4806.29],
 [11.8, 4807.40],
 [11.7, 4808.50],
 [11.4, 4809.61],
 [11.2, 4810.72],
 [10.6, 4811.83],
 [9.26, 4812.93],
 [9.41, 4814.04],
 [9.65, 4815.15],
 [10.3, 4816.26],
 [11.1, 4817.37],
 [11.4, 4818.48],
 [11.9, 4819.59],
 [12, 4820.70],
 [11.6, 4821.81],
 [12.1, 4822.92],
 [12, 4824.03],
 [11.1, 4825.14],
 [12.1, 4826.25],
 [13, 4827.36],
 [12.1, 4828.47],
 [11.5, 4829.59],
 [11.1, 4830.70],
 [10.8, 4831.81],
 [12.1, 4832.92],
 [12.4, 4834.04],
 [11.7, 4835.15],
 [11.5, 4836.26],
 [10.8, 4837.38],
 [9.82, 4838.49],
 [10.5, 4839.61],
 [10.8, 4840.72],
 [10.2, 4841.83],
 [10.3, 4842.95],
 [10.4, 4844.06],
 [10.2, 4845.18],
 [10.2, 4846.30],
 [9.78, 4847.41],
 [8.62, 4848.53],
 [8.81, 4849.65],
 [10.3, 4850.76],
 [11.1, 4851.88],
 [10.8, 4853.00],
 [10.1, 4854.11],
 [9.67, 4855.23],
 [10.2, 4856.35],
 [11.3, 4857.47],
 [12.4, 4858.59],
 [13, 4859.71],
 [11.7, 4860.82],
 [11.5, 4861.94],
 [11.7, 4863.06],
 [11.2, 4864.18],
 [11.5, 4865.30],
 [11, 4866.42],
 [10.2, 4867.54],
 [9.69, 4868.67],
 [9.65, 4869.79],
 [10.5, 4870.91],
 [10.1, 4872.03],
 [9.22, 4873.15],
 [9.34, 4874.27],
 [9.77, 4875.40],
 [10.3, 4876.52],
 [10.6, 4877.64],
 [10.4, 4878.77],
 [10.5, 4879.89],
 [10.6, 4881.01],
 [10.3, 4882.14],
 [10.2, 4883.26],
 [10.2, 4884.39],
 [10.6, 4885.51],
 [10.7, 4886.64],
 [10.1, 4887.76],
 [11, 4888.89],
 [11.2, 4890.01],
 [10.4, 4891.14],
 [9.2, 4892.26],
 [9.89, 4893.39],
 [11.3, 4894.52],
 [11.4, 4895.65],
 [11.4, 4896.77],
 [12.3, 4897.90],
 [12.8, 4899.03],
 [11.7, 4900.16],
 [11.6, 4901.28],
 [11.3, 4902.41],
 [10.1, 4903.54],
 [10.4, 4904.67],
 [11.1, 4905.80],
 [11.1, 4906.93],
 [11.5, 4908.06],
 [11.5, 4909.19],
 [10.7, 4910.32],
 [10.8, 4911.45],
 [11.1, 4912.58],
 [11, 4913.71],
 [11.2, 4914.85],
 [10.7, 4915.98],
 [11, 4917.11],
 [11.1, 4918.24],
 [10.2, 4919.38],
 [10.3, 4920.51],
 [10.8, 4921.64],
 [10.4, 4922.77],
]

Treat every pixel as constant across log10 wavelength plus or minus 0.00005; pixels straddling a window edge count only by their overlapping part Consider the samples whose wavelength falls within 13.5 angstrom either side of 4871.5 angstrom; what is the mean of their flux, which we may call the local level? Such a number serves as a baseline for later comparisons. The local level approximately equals 10.65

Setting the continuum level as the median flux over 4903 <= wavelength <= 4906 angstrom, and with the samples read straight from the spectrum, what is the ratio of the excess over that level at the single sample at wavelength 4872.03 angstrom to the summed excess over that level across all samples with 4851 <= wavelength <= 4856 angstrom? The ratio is -4.3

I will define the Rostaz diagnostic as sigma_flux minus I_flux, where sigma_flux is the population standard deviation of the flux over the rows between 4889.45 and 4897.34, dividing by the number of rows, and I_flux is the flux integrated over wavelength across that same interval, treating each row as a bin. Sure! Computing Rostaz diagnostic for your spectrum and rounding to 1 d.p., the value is -83.5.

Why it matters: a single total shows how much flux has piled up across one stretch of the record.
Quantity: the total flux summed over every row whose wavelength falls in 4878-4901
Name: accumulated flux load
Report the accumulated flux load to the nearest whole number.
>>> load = 216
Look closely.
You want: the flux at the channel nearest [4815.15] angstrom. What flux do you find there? 9.65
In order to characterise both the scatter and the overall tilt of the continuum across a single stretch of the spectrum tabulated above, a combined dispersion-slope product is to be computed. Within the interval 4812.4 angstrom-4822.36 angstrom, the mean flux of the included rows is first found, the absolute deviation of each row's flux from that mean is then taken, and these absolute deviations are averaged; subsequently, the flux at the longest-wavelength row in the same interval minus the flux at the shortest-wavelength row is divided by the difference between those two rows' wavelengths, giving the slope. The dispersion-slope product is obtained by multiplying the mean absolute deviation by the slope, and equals 0.25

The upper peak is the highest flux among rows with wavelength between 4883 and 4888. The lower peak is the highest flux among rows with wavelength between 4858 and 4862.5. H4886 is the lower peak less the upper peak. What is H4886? 2.3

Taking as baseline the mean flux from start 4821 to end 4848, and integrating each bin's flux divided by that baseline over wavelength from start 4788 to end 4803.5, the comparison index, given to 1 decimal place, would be 15.5 angstrom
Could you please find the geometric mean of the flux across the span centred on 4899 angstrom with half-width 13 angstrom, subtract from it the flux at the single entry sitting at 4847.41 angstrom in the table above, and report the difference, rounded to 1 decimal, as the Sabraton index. 1.2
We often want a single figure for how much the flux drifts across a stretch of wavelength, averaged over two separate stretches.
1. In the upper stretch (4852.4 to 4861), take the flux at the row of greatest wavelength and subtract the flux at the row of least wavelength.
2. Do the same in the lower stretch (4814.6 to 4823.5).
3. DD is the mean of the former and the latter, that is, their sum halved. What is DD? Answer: 1.7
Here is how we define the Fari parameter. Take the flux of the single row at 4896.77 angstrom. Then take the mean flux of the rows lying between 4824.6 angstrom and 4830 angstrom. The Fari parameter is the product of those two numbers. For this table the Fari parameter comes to 136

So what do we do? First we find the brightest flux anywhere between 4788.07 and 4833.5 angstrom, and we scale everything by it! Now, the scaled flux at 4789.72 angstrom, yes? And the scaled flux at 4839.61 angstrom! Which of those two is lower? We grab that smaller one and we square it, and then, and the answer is 0.65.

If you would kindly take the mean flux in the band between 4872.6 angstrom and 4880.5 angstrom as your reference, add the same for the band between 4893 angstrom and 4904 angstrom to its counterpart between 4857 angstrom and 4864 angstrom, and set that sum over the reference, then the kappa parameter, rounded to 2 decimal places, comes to 2.33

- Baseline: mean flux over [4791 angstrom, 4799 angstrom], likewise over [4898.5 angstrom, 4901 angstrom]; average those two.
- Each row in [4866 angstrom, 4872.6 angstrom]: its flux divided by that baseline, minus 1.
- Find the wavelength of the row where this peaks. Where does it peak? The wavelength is 4866.42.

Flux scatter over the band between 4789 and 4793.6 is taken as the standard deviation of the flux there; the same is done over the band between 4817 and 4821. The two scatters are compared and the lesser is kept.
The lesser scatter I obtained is 0.1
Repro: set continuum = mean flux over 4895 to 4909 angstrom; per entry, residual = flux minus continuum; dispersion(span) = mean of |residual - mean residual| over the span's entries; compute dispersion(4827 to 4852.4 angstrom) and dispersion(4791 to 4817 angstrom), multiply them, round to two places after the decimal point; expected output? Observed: 0.63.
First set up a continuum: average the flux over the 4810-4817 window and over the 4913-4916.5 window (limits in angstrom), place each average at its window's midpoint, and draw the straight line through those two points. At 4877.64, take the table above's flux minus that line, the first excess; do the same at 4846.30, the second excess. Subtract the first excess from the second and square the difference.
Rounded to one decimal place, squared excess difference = 0.0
